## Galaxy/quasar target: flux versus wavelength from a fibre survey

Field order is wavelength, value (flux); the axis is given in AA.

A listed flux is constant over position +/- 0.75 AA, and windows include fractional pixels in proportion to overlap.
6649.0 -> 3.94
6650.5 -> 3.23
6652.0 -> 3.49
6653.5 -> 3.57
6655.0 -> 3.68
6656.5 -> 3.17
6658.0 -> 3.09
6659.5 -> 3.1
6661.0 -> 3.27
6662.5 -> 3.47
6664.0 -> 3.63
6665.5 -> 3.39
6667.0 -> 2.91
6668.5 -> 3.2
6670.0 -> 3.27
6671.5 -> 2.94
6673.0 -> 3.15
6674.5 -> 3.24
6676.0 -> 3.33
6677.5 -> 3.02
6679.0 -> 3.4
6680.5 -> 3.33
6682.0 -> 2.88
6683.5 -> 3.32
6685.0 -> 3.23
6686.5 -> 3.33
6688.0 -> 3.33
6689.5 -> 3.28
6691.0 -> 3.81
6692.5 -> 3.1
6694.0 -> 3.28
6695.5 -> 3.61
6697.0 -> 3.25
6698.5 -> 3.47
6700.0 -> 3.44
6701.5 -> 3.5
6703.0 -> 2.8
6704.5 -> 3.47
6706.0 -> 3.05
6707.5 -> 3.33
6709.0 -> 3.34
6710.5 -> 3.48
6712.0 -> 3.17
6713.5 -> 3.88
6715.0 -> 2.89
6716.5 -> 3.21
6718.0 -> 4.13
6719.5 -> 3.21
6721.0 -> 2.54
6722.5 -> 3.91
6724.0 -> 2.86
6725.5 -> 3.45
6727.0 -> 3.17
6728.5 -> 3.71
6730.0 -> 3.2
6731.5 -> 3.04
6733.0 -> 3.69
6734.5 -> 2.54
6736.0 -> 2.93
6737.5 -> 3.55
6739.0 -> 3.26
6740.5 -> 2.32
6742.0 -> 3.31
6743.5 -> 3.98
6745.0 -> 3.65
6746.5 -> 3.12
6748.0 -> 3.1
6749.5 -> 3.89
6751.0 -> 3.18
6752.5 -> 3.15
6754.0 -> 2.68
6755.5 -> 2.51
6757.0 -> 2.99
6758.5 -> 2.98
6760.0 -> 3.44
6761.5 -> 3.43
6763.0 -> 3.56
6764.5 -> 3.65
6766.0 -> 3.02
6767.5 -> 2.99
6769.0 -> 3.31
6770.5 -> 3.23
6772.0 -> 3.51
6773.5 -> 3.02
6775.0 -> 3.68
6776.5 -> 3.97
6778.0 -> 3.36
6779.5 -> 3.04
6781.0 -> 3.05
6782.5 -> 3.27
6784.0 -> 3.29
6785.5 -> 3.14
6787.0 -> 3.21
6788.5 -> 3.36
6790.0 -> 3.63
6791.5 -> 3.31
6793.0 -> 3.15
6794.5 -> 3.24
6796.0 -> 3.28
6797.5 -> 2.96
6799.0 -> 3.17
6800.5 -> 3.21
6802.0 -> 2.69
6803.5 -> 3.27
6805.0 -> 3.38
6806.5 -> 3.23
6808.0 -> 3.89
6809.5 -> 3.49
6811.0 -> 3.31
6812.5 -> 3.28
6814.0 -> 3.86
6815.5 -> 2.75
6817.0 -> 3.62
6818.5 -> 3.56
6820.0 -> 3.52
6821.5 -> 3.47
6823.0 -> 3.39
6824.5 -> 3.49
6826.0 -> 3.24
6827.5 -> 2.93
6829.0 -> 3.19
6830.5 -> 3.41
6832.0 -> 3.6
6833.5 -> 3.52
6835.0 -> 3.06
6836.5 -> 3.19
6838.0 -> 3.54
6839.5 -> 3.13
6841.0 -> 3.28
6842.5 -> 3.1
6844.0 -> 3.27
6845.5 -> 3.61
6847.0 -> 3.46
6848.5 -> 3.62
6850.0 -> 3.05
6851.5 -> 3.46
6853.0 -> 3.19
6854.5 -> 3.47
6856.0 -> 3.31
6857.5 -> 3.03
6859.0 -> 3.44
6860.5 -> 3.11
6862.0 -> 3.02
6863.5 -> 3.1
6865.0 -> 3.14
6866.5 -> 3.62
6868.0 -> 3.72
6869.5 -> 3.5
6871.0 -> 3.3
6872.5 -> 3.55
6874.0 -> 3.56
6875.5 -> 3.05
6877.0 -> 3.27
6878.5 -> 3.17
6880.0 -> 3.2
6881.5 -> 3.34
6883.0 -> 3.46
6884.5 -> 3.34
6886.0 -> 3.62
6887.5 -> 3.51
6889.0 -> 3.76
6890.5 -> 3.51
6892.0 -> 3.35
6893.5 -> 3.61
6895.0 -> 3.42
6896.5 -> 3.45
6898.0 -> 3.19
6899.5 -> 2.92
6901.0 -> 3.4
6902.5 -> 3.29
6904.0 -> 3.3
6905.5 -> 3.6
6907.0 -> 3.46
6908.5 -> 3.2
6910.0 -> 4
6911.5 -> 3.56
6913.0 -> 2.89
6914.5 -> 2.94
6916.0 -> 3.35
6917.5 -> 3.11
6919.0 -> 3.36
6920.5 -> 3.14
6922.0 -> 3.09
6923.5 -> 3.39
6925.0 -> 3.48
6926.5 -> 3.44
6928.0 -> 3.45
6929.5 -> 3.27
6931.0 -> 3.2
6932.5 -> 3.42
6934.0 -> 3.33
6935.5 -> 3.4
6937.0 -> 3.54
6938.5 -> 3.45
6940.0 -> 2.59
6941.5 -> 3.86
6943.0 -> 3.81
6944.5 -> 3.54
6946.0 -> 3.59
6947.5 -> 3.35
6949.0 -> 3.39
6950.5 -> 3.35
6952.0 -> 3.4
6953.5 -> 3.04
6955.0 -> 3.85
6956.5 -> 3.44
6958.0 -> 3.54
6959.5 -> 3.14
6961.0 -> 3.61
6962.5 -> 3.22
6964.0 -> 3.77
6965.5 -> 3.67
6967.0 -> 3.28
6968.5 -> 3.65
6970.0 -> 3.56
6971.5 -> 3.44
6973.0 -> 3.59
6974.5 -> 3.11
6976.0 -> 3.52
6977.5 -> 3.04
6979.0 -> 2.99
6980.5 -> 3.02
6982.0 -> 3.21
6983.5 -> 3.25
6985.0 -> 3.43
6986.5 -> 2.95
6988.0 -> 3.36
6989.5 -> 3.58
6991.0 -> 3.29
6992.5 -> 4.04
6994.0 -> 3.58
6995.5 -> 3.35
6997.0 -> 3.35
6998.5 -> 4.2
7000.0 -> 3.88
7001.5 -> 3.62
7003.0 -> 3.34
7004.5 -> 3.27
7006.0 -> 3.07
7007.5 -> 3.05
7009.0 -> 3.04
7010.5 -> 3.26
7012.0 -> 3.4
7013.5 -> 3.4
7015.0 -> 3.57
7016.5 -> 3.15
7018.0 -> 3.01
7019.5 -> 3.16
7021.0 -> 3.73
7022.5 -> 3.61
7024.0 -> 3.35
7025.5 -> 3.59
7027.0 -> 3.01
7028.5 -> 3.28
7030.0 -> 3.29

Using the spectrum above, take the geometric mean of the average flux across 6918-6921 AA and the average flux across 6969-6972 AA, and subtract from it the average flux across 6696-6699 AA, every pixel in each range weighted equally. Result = 0.01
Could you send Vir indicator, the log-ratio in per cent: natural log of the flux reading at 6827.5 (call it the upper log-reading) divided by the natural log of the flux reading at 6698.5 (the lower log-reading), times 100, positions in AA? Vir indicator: 86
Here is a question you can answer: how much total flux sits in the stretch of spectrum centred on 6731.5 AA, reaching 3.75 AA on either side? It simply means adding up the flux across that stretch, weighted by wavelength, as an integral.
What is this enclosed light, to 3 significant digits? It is 24.3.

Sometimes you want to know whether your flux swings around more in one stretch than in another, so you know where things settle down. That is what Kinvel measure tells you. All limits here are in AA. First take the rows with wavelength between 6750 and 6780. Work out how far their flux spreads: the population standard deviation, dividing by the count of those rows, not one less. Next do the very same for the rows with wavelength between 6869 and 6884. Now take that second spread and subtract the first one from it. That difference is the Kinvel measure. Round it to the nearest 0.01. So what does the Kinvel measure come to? -0.18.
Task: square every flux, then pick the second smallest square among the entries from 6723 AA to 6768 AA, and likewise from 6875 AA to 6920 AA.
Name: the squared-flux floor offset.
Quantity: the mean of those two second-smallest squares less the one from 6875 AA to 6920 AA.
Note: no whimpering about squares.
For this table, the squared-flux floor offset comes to -1.1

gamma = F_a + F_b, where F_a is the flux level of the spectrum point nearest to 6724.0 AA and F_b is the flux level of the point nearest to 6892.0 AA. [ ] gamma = 6.2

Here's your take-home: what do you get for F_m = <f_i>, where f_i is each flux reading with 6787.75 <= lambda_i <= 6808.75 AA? 3.27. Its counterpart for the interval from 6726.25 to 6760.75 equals 3.19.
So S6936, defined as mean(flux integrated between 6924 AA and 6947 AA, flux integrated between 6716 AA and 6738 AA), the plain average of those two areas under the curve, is 75.4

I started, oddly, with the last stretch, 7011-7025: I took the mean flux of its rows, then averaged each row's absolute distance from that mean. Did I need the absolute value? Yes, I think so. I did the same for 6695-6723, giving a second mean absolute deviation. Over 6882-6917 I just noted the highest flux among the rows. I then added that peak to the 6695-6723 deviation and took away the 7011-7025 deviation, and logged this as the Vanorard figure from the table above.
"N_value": 4.1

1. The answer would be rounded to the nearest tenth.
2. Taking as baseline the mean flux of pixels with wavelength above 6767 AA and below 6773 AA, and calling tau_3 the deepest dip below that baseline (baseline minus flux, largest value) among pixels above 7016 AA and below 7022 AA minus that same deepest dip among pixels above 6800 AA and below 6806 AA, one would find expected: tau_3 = -0.3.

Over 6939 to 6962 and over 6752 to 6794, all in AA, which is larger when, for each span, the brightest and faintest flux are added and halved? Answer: 3.24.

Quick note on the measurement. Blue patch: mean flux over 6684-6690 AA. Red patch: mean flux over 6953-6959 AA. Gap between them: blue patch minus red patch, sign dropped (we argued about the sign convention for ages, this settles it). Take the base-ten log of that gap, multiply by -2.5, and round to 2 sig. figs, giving 1.9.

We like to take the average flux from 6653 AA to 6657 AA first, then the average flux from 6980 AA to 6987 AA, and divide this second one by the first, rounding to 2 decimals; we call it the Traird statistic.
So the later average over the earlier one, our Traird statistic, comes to 0.91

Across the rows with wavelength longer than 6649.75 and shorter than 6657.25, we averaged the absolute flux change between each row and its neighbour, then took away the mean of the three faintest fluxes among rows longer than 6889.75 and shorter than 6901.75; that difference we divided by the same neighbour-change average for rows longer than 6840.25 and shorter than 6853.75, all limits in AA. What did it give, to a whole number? -10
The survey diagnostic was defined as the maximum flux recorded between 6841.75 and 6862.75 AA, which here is 3.62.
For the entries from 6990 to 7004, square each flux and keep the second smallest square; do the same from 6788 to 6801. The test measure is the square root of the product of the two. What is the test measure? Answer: 10.5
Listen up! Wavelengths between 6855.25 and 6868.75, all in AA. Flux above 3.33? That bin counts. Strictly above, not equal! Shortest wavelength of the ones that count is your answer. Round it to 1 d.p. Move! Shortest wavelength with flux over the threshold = 6859.0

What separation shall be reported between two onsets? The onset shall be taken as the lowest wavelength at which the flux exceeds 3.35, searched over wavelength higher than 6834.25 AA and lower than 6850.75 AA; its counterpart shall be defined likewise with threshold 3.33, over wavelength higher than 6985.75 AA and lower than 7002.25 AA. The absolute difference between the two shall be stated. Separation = 150.0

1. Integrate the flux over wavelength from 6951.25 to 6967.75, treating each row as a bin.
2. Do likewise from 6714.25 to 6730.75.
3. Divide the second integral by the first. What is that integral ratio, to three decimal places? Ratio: 0.956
